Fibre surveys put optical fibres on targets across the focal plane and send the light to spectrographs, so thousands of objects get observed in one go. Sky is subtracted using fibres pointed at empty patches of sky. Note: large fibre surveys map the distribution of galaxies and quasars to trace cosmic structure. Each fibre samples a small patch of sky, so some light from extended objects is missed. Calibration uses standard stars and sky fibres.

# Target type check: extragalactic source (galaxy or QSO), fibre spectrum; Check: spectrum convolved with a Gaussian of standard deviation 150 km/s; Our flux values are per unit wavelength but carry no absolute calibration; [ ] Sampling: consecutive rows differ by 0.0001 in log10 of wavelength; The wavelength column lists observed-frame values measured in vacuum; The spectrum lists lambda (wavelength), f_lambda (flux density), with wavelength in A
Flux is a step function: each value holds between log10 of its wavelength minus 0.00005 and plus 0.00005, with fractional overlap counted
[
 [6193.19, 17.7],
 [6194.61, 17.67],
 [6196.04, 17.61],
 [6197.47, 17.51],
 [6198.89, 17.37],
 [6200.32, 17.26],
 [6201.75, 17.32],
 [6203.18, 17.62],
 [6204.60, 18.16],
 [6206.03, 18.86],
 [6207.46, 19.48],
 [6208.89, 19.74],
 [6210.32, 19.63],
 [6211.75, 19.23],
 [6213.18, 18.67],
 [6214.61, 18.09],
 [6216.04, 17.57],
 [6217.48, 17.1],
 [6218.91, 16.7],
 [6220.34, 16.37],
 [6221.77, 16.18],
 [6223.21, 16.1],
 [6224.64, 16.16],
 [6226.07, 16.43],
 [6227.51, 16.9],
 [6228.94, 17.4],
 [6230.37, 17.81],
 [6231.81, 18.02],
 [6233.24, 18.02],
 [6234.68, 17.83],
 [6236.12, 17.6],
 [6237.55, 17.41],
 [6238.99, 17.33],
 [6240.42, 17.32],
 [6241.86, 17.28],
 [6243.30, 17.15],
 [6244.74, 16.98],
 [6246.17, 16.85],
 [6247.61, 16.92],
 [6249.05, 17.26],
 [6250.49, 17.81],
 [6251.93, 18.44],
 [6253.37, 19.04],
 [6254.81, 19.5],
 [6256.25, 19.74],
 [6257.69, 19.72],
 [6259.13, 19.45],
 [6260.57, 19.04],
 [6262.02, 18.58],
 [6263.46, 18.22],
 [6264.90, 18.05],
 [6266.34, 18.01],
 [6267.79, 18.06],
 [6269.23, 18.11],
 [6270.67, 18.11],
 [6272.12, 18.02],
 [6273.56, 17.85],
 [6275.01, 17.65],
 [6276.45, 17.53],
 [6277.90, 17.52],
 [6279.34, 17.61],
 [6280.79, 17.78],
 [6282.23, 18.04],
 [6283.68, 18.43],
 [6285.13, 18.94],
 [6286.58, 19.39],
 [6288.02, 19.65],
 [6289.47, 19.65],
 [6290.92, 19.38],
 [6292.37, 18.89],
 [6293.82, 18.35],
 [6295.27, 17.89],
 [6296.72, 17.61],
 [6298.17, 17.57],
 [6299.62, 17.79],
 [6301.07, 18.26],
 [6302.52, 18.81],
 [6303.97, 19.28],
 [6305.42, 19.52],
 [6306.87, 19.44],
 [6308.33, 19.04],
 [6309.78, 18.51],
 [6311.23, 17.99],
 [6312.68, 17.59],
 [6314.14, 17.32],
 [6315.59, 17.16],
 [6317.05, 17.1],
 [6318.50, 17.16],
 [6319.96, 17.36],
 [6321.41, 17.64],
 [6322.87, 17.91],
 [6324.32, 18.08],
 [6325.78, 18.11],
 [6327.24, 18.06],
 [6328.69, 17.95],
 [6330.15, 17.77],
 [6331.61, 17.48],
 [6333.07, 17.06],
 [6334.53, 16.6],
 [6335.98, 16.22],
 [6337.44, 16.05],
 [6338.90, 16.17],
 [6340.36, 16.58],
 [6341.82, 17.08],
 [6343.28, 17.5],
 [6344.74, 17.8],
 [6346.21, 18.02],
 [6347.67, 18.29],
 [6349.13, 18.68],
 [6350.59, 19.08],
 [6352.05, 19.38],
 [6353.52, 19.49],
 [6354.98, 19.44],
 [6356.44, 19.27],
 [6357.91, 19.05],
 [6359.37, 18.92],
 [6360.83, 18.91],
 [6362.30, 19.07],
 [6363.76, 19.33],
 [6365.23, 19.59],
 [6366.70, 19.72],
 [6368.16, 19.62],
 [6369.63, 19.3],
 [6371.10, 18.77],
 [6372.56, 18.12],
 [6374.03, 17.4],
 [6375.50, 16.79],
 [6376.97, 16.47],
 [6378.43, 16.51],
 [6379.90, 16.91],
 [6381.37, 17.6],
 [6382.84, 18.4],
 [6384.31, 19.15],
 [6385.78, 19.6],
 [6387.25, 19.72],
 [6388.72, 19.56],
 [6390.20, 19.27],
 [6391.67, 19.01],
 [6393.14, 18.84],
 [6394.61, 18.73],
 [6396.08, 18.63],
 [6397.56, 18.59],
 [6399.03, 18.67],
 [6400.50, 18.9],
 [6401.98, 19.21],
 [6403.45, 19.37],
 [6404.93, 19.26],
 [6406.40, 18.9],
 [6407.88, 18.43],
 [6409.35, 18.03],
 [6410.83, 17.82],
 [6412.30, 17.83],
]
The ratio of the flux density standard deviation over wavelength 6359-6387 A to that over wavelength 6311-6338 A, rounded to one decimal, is 1.9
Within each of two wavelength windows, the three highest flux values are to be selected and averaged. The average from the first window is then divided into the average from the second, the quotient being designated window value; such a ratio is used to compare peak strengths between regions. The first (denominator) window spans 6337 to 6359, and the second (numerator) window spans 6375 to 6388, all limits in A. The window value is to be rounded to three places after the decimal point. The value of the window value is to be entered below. 1.003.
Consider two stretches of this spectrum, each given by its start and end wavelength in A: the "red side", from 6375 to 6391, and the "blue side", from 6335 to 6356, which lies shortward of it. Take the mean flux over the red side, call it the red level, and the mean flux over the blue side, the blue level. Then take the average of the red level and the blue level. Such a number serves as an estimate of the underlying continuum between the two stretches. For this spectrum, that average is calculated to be 18.0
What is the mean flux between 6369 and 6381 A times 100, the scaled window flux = 1753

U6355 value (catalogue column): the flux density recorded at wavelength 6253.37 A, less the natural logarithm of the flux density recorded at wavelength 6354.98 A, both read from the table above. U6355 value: 16.1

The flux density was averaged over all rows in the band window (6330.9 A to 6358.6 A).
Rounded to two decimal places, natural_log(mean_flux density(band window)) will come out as 2.88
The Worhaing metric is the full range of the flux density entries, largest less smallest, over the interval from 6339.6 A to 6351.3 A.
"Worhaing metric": 2.5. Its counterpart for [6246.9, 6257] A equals 2.8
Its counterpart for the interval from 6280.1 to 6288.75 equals 1.9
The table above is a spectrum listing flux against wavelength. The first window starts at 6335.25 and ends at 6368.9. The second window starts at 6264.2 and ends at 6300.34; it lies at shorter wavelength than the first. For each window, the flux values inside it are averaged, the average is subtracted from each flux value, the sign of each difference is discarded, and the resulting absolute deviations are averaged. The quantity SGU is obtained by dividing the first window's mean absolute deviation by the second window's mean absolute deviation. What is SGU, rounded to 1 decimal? 1.9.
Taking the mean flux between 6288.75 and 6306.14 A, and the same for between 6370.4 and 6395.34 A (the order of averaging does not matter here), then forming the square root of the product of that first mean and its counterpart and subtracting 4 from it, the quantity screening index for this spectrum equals 14.4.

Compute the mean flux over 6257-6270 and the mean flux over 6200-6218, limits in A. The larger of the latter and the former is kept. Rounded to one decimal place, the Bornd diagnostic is 18.6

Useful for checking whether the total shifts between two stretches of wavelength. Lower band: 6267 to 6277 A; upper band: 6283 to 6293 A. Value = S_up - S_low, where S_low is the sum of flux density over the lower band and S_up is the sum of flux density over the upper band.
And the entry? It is 9.0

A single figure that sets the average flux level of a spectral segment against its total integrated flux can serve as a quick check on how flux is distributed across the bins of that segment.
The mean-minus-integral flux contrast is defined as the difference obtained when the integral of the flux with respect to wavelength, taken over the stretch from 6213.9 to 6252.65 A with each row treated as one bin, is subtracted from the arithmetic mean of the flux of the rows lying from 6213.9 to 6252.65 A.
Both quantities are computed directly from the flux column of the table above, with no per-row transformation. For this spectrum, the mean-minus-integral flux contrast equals -650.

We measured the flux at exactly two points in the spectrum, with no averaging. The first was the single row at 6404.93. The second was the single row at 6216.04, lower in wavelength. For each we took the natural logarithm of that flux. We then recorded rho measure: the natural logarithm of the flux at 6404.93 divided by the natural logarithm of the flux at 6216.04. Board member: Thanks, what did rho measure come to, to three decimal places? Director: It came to 1.032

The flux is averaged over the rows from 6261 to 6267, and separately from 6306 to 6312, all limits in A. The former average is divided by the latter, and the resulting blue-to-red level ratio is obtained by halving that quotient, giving 0.486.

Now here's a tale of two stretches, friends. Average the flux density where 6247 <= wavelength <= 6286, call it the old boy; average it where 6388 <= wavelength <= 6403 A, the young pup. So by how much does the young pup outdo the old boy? 0.7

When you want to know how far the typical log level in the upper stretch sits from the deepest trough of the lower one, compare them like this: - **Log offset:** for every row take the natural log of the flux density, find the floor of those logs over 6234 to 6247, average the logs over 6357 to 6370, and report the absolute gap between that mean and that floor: 0.13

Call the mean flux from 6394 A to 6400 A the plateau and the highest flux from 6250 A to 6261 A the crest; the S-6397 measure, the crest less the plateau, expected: 1.1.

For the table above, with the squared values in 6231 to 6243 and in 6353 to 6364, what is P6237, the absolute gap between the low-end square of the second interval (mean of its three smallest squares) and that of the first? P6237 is 60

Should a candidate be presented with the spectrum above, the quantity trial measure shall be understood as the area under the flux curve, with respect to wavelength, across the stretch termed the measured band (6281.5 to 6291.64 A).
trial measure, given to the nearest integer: 193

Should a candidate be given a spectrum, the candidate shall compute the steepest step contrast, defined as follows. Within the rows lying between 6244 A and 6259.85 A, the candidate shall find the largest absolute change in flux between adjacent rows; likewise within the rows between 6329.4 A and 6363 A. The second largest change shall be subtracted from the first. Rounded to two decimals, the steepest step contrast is 0.13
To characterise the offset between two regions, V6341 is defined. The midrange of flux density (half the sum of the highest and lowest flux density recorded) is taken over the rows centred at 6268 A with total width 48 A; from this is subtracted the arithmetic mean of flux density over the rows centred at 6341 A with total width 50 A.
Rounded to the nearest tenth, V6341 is 0.3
